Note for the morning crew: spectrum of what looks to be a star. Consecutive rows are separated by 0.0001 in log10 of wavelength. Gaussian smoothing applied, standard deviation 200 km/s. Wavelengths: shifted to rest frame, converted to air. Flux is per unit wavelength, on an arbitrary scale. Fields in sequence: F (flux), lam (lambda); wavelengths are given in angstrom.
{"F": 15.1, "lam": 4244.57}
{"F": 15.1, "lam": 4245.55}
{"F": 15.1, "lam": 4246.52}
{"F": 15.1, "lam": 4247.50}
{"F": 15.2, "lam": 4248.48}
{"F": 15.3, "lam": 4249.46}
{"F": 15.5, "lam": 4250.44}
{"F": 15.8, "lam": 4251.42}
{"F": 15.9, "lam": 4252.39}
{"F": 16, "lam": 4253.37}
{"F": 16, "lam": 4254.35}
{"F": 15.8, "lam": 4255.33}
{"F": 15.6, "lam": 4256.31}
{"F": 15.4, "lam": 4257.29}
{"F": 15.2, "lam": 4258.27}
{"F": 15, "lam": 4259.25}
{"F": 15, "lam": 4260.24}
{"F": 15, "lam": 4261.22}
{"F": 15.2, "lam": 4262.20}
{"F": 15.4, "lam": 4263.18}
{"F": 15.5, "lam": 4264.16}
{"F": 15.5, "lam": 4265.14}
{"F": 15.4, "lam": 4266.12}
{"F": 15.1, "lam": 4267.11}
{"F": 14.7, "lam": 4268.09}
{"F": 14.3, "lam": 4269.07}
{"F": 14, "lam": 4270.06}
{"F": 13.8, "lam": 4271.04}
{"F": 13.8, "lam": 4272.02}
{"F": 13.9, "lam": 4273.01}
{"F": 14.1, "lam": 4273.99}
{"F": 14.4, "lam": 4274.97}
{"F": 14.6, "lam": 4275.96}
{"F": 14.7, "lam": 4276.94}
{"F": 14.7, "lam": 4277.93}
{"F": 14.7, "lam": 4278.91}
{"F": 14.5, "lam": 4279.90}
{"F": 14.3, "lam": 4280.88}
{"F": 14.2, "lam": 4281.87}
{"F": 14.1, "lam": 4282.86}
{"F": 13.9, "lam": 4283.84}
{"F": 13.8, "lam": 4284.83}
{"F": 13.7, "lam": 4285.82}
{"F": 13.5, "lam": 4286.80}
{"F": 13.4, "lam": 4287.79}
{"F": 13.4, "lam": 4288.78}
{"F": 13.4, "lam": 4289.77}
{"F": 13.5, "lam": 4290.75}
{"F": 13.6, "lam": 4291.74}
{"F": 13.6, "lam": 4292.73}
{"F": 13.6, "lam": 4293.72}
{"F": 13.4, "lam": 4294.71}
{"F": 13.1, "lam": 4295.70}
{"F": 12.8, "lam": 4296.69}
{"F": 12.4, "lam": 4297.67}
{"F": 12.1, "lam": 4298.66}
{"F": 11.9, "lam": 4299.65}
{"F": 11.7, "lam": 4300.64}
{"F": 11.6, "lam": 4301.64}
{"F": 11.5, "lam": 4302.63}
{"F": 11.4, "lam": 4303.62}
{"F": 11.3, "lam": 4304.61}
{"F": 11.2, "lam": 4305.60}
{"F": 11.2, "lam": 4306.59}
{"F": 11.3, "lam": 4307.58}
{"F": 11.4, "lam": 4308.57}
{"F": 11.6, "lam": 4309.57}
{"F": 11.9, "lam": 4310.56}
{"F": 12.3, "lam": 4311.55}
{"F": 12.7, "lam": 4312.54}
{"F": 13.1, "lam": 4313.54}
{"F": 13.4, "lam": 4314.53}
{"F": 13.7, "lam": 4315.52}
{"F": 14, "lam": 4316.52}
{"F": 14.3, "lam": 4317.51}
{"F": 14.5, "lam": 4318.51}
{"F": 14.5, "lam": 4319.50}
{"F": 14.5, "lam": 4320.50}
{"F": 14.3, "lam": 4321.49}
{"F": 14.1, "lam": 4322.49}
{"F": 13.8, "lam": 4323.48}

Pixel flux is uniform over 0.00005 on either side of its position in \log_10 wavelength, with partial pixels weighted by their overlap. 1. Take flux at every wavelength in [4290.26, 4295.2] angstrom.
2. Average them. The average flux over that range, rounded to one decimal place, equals 13.5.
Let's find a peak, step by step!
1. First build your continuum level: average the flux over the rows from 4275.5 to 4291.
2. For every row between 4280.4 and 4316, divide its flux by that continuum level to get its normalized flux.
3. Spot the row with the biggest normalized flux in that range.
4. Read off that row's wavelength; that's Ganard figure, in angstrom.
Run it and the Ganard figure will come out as 4280.88 angstrom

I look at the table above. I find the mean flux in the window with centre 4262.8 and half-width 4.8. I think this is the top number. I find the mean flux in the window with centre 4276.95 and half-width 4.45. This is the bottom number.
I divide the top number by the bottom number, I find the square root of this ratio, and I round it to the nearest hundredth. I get 1.03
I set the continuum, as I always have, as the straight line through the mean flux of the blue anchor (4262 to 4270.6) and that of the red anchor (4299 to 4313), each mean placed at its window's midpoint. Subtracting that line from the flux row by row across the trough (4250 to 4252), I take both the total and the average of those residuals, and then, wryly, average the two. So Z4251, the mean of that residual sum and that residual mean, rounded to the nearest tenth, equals -1.0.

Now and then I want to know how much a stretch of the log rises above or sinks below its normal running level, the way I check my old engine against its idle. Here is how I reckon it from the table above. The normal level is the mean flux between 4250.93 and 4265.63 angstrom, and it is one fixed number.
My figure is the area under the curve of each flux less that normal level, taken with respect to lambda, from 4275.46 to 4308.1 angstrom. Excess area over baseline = -78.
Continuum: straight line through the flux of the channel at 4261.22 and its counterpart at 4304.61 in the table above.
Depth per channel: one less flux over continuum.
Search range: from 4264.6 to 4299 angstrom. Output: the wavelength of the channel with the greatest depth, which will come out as 4271.04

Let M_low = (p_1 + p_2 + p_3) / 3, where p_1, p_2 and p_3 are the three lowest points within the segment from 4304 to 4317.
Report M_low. 11.2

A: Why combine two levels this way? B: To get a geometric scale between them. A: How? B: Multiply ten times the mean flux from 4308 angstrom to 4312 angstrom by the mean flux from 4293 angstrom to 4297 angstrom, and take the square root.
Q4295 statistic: 39.5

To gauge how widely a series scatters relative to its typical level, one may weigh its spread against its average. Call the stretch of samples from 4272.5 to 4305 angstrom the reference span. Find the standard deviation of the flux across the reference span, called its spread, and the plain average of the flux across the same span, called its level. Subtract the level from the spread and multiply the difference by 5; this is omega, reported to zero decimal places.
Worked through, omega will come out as -62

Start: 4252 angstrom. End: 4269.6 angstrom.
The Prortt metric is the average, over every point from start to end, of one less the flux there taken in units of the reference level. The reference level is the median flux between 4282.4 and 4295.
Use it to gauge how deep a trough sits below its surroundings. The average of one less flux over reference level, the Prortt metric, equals -0.13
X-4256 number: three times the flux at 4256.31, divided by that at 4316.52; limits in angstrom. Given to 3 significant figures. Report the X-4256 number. 3.34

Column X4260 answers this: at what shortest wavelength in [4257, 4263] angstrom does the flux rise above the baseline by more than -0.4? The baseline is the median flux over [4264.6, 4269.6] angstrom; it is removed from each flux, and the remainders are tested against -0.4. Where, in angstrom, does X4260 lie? 4257.29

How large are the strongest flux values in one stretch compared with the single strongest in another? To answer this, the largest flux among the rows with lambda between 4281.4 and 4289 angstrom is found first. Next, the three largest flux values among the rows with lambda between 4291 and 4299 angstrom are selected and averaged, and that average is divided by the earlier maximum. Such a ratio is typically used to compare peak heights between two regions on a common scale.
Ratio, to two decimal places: 0.96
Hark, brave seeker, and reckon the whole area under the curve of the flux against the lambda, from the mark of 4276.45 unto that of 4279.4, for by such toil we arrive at 43.4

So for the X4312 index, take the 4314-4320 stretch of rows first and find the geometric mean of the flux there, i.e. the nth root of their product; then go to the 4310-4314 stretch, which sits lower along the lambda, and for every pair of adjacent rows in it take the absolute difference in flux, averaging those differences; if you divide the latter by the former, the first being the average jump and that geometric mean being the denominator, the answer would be 0.028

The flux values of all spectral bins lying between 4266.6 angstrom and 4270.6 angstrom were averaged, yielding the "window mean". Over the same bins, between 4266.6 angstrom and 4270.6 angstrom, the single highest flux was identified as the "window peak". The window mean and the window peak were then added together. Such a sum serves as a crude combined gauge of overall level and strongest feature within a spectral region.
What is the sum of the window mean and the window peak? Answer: 29.6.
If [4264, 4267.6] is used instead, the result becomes 30.9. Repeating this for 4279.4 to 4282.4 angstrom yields 28.8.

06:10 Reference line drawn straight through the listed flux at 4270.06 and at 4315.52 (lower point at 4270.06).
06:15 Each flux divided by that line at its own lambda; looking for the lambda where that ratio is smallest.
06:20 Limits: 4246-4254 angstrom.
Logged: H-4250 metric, 4246.52 angstrom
